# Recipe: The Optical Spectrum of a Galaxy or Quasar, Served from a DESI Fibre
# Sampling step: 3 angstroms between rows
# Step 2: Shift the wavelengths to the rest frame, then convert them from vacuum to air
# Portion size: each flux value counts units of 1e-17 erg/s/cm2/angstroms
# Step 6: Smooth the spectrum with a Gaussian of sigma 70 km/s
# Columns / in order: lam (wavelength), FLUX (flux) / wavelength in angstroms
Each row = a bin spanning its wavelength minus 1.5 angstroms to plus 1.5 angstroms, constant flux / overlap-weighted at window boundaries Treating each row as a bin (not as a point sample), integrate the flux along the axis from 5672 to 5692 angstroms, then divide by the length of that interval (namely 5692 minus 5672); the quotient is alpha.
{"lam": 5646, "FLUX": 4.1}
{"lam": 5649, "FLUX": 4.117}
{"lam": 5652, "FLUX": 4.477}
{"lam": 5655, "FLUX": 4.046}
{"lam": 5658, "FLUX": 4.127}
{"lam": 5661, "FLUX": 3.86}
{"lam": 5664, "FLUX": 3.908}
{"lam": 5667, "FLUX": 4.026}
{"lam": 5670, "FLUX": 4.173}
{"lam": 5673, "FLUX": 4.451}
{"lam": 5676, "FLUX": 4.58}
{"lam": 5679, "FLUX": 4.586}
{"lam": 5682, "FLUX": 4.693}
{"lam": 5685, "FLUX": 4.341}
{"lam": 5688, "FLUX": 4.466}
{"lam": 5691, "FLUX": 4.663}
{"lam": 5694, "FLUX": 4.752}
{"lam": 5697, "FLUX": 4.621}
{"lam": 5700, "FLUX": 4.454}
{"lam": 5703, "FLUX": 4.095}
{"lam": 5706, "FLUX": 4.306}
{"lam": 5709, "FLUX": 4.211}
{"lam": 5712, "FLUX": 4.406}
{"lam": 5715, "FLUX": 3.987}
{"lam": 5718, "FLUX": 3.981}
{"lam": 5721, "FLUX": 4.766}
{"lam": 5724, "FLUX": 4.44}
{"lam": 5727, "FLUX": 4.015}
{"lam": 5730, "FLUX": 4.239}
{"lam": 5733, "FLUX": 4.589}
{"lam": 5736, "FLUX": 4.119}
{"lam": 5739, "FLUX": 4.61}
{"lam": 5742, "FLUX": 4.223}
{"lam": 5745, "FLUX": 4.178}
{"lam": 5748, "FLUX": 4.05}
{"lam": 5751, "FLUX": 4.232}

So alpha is 4.54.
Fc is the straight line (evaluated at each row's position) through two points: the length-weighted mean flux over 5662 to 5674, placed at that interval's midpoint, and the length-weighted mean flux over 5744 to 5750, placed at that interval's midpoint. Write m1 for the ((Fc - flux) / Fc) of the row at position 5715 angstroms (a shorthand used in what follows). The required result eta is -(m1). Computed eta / -0.032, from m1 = 0.032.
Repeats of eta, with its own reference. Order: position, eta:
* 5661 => -0.062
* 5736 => 0.000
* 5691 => 0.133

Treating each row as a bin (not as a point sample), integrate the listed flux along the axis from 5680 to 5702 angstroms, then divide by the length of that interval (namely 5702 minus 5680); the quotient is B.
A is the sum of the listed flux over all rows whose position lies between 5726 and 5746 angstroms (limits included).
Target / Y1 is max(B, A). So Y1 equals 30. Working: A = 30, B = 4.56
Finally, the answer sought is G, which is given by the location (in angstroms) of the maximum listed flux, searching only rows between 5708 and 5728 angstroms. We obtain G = 5721 angstroms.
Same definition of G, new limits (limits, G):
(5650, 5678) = 5676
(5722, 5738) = 5733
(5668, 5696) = 5694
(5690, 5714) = 5694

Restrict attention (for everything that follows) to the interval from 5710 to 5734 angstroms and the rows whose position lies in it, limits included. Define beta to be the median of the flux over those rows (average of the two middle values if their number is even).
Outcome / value 4.32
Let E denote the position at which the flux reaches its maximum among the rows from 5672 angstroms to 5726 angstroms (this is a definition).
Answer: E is 5721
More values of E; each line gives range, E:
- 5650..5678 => 5676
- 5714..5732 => 5721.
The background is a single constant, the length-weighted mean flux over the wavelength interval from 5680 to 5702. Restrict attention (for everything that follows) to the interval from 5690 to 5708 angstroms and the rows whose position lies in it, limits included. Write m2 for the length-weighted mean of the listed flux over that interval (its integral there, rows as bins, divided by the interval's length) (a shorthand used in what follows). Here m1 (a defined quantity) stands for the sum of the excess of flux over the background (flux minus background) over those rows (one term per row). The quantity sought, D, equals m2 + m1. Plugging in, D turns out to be 4.0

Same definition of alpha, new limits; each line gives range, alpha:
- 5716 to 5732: 4.29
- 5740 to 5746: 4.24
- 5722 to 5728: 4.29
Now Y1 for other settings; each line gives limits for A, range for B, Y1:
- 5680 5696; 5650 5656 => 23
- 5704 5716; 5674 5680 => 17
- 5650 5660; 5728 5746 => 13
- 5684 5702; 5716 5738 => 27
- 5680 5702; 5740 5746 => 32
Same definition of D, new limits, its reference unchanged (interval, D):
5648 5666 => 1.3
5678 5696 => 4.7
